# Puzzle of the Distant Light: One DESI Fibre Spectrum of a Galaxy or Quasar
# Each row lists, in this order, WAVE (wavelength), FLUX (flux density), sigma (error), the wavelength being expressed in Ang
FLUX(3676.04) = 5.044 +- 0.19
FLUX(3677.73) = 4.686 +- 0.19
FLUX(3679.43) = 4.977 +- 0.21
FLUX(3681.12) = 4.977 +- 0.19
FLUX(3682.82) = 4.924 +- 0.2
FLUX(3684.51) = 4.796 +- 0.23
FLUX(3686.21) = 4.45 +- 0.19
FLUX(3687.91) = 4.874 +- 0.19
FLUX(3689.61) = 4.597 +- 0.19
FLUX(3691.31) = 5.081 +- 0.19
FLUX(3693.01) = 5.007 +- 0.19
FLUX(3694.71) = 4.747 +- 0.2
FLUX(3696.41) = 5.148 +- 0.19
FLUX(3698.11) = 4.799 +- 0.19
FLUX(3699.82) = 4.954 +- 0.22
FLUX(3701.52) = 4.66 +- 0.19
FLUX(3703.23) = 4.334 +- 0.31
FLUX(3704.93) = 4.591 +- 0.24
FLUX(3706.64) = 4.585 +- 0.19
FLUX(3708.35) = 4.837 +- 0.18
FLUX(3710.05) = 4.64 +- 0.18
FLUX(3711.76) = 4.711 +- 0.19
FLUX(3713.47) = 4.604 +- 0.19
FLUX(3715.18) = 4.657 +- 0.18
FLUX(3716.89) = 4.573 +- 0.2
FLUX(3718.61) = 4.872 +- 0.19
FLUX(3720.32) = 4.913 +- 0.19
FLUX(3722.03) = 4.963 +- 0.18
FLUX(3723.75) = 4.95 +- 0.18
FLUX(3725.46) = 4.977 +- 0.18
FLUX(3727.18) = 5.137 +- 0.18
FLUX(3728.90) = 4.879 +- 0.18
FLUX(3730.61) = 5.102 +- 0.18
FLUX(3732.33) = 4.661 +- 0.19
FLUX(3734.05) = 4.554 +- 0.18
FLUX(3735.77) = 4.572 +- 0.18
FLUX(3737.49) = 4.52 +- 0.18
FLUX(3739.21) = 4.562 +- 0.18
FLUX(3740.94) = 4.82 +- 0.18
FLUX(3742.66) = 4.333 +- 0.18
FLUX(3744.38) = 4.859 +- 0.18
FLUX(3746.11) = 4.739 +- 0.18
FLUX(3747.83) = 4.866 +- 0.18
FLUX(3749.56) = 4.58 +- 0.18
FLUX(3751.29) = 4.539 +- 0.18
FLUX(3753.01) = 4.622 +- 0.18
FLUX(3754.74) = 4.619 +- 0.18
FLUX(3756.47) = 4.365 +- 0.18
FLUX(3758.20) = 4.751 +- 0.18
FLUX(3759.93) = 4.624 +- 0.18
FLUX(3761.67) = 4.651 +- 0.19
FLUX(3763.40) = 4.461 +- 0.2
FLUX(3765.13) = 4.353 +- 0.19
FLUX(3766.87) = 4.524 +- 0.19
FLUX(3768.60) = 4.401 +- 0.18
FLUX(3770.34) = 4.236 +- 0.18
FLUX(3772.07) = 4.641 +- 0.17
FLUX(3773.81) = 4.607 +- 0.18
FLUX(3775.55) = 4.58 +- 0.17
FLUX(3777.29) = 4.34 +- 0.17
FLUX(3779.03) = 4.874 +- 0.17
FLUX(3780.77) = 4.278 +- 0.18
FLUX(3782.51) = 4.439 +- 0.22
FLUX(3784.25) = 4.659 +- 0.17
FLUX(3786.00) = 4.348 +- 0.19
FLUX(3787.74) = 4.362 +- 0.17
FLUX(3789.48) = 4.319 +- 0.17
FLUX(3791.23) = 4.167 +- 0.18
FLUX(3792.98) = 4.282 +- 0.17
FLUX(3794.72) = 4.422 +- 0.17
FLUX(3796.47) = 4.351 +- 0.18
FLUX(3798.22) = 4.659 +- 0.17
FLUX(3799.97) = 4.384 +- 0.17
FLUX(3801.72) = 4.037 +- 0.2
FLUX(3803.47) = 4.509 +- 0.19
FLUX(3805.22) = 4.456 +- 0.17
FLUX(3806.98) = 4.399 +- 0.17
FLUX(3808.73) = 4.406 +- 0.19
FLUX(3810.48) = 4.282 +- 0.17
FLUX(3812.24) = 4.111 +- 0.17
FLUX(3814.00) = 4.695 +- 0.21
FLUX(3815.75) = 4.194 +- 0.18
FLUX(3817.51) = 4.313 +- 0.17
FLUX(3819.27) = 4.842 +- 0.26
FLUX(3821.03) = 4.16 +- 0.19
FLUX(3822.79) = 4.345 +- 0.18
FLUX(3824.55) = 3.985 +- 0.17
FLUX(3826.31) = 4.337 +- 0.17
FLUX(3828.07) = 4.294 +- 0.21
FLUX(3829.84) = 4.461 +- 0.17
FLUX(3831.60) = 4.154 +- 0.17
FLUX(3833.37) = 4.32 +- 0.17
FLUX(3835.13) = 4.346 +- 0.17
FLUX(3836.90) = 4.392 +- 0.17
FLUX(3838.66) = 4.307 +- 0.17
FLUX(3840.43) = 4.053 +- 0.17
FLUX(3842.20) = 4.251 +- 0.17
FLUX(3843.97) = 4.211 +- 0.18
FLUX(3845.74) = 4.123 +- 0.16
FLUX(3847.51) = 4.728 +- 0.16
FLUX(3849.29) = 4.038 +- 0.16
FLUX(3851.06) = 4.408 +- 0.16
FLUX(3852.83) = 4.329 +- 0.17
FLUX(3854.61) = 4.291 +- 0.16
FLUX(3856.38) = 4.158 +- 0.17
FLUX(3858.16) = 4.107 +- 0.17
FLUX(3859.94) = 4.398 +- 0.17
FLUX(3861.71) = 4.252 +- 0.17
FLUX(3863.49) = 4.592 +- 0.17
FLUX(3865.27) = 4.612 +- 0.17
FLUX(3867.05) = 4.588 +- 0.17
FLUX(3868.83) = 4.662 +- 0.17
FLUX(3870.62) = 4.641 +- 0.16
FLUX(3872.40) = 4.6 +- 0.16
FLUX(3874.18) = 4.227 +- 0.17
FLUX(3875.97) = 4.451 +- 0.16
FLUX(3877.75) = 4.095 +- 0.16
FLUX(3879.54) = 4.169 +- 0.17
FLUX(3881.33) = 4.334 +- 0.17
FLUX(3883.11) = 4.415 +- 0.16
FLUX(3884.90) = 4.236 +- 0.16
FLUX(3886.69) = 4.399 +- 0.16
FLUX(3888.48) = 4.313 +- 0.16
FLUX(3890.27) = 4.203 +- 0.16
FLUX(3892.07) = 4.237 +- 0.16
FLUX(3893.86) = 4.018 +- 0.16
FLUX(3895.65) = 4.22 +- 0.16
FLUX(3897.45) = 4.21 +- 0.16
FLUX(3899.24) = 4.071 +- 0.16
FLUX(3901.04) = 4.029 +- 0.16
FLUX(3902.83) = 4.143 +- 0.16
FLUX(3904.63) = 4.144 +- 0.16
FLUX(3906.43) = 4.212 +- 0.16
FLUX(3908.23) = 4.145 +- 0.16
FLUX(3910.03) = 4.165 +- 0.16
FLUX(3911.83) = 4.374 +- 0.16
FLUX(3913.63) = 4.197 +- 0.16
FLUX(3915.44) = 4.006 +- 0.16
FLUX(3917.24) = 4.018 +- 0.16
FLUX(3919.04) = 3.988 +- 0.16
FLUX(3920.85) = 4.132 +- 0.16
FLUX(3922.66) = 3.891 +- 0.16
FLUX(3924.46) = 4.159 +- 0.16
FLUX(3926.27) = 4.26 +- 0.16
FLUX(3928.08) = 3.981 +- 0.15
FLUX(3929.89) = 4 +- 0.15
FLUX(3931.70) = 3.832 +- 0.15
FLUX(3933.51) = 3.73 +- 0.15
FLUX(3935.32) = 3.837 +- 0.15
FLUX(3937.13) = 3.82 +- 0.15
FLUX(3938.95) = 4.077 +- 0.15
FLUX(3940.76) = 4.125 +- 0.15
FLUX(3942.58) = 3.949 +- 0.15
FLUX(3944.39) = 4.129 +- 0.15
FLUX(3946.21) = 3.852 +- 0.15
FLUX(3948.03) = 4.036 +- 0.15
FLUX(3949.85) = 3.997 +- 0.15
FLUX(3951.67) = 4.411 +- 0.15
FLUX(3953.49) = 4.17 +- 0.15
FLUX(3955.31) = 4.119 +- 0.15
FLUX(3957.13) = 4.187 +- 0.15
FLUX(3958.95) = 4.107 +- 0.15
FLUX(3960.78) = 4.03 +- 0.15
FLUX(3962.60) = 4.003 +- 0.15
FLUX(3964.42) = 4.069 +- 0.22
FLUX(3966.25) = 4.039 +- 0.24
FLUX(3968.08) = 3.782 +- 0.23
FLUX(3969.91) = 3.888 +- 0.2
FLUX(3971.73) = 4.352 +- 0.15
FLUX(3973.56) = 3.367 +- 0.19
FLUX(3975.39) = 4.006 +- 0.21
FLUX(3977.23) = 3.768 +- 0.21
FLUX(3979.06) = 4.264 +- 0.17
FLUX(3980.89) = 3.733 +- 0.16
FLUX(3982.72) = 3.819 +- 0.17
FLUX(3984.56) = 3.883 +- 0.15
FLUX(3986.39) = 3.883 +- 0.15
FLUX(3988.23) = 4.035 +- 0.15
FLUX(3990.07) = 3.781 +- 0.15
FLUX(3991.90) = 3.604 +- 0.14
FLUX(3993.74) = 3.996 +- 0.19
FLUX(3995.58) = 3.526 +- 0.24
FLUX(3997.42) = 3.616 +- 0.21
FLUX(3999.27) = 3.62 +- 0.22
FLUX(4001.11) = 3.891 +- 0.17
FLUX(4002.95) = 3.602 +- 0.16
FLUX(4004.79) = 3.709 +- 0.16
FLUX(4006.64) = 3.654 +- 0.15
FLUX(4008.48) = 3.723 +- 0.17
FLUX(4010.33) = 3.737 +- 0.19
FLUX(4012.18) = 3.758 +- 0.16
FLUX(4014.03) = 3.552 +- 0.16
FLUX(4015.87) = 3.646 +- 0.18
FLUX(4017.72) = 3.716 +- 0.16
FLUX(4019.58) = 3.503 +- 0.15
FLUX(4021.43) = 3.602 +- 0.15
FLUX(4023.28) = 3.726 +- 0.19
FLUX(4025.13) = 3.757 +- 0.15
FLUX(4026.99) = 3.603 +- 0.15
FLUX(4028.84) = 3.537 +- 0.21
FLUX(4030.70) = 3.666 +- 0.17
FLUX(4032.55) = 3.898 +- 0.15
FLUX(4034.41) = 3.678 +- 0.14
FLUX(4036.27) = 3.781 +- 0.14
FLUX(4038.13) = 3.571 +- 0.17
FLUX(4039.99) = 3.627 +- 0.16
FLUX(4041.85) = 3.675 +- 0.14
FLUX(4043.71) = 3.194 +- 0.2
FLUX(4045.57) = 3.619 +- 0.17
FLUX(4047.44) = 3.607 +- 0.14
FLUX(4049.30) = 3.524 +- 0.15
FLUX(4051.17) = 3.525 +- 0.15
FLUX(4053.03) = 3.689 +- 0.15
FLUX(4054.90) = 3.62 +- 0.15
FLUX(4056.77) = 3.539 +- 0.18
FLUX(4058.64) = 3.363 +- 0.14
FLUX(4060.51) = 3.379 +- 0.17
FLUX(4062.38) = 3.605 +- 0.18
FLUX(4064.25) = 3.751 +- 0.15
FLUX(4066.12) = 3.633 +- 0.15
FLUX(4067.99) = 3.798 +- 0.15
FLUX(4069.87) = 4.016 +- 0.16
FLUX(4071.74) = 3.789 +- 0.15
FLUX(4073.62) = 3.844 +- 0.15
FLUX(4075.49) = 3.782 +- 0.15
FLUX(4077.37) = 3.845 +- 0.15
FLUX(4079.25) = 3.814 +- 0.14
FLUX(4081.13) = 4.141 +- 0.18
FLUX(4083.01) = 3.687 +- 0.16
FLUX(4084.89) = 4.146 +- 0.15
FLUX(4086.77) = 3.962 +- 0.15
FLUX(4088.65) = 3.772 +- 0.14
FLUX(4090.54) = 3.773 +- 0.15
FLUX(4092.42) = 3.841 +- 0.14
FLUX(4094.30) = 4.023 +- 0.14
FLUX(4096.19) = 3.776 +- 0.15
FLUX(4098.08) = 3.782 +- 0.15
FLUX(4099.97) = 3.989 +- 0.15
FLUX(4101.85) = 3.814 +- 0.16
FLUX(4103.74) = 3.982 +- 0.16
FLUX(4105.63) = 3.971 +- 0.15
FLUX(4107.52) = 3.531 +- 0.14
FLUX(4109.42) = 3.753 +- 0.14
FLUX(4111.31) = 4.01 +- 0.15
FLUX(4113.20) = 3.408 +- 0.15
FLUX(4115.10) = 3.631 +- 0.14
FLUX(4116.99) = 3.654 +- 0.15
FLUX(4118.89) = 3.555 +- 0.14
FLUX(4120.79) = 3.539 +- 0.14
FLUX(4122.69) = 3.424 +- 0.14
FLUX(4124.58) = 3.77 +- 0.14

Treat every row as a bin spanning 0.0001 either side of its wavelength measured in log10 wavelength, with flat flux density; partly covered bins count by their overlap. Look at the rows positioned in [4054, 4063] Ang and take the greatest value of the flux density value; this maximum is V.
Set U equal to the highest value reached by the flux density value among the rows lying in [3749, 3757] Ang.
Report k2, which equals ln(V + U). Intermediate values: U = 4.622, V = 3.62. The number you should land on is 2.11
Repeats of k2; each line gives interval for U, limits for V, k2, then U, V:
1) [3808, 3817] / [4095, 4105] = 2.16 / 4.695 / 3.989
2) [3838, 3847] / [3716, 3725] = 2.23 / 4.307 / 4.963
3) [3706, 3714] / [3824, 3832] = 2.23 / 4.837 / 4.461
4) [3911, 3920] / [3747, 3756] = 2.22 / 4.374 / 4.866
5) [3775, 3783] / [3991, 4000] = 2.18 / 4.874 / 3.996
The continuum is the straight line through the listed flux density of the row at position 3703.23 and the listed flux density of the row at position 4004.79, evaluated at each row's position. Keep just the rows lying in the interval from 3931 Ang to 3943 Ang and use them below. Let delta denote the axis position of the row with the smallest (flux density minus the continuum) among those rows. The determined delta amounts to 3933.51 Ang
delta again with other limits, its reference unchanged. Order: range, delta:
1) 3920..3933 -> 3931.70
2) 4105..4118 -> 4113.20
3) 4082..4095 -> 4083.01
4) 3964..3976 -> 3973.56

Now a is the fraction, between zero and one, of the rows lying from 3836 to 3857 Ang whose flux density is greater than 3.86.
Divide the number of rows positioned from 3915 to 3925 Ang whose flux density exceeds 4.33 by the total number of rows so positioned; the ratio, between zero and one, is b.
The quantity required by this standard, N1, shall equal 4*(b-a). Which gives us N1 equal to -4.0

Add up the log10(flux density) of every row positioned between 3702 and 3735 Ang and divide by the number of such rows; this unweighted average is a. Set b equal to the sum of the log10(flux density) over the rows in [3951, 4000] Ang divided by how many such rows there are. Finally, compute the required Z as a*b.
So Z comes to 0.40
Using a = 0.678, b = 0.593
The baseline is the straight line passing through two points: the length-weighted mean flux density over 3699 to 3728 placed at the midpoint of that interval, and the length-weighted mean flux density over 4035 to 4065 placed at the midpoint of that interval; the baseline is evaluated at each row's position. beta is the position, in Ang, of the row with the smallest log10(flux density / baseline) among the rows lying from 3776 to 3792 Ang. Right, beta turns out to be 3791.23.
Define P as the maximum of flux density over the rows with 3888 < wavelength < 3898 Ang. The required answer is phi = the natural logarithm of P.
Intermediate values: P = 4.313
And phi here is 1.46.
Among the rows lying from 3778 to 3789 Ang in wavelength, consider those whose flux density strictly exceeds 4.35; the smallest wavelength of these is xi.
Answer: 3779.03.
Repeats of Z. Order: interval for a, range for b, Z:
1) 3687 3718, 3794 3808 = 0.43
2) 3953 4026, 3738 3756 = 0.39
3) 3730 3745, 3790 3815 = 0.43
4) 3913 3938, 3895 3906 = 0.37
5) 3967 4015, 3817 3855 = 0.37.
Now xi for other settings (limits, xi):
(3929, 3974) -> 3951.67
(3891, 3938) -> 3911.83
